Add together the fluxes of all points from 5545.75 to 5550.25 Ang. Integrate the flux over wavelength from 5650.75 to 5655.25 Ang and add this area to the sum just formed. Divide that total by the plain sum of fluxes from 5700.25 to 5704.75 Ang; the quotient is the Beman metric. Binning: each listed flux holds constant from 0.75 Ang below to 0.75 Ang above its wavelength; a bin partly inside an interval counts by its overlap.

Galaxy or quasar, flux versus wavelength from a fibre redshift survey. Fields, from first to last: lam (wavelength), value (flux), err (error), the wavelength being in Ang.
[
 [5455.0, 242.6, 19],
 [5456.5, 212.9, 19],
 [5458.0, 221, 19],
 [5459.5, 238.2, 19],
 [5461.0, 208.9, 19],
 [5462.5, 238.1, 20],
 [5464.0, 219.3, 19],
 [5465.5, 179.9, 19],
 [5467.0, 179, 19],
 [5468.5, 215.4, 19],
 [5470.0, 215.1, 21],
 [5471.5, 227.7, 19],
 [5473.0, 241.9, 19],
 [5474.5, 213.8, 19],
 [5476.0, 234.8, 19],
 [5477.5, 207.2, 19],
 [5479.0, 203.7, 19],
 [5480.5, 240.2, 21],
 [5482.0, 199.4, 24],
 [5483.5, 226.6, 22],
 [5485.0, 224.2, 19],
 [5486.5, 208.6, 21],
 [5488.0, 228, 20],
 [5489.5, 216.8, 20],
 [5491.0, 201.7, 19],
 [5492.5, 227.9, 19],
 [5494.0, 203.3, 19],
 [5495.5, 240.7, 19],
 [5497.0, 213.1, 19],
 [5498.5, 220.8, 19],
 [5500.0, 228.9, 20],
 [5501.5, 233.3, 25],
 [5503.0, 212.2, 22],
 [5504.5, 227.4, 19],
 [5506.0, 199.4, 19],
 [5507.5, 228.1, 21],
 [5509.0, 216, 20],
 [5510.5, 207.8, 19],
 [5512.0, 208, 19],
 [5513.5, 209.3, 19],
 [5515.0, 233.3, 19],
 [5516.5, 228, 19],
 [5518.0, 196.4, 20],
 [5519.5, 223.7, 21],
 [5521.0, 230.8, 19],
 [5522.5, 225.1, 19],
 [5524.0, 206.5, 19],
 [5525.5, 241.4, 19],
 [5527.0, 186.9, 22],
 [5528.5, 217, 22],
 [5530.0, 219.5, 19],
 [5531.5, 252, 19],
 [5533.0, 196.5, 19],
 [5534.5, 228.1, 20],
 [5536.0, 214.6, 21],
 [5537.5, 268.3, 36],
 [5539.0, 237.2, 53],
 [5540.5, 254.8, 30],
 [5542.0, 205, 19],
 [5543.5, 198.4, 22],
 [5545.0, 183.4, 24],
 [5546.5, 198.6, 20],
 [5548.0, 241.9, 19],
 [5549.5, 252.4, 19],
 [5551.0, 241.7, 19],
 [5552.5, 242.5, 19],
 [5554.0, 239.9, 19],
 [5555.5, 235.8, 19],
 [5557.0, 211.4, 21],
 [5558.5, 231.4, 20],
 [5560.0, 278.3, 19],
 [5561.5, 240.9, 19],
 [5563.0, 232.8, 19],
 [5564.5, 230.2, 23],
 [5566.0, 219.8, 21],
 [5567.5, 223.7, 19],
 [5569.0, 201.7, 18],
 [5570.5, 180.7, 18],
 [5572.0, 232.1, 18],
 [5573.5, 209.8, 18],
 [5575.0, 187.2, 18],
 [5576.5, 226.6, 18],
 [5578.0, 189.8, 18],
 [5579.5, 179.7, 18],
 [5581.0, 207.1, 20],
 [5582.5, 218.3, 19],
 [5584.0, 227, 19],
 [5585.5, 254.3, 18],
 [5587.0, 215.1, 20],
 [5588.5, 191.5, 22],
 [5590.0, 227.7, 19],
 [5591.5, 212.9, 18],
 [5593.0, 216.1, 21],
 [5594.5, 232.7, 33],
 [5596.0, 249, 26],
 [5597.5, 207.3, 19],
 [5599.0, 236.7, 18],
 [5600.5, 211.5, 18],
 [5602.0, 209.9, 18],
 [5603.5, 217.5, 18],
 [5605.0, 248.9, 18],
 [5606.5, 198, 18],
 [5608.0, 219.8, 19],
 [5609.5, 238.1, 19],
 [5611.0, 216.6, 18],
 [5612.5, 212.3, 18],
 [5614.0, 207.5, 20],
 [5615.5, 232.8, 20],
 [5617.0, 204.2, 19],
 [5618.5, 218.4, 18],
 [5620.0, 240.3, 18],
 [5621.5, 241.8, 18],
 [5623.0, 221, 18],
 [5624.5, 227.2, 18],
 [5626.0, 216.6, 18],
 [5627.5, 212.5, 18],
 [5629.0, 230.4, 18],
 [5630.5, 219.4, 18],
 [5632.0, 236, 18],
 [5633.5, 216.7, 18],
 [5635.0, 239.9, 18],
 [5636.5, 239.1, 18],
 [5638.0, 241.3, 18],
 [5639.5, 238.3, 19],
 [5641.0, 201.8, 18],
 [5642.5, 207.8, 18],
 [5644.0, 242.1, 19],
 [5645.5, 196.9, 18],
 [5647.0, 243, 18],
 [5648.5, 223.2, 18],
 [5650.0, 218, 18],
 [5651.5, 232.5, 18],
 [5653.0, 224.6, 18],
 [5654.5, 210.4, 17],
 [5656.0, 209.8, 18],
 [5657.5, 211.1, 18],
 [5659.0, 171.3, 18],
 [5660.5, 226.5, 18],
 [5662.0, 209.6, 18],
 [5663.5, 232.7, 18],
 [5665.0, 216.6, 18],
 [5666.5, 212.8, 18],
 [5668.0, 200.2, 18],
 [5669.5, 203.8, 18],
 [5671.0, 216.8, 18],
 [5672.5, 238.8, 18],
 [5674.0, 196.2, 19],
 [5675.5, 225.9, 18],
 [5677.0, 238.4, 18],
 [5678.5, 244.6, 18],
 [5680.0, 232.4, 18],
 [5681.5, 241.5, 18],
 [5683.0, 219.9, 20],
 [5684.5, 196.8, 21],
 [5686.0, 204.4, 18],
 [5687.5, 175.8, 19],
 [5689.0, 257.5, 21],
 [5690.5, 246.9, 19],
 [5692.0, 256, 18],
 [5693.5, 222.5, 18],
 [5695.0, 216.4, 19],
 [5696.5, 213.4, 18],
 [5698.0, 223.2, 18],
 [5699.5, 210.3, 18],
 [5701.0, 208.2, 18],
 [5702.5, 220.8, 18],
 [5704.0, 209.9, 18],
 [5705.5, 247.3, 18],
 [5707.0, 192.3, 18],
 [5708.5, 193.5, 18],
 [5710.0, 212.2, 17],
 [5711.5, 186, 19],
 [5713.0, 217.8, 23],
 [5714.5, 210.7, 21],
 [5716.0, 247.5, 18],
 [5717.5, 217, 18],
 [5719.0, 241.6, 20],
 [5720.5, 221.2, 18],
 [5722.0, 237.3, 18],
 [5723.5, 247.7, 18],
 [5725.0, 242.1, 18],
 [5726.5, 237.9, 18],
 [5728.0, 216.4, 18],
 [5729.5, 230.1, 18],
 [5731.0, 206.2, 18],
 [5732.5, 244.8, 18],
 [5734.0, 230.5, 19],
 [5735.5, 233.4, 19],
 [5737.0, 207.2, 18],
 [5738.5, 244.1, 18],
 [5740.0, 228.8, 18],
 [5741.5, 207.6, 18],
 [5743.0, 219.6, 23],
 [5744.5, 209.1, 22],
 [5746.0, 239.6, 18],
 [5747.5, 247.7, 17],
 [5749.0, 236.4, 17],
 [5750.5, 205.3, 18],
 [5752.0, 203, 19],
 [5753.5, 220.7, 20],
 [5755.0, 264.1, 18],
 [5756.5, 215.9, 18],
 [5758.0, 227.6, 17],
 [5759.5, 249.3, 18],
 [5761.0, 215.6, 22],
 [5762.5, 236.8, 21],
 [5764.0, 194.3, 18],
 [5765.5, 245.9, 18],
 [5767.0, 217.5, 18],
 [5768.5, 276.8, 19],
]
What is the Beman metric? 2.65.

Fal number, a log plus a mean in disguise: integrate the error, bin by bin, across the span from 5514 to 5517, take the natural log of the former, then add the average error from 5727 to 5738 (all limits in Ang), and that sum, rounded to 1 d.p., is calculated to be 22.3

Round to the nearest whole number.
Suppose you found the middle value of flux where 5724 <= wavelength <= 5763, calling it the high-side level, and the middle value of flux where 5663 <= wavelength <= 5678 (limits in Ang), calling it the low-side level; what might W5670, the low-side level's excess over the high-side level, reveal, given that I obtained -13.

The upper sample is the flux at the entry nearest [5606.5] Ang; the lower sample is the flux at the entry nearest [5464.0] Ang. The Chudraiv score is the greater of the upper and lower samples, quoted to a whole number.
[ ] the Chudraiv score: 219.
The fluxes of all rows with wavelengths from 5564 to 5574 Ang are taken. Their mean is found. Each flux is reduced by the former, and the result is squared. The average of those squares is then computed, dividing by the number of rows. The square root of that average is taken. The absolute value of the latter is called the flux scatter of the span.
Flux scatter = 17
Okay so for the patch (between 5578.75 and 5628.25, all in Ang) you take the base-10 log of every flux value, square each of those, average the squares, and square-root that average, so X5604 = 2.34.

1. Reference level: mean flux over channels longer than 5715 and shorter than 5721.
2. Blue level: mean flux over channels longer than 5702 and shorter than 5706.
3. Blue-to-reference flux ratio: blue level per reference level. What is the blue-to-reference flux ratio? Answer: 0.97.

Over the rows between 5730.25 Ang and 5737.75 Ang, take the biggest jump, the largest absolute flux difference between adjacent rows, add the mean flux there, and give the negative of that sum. -263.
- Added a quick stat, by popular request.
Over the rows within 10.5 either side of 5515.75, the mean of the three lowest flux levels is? 201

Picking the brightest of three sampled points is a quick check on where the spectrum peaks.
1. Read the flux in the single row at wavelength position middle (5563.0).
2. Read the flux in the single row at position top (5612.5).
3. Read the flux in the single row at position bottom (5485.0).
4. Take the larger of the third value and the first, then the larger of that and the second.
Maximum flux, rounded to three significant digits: 233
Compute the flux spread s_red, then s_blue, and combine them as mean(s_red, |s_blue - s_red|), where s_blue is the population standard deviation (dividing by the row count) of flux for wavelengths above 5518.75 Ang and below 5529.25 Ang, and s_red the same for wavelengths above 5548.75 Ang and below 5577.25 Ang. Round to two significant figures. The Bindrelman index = 14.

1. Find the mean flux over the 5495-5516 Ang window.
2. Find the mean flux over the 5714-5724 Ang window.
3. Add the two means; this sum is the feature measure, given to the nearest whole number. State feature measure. 452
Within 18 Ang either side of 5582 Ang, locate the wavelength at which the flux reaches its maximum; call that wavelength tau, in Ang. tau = 5585.5 Ang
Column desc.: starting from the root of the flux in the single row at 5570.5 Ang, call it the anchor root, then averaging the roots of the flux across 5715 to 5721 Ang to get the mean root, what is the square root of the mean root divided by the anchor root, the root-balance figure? 1.064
